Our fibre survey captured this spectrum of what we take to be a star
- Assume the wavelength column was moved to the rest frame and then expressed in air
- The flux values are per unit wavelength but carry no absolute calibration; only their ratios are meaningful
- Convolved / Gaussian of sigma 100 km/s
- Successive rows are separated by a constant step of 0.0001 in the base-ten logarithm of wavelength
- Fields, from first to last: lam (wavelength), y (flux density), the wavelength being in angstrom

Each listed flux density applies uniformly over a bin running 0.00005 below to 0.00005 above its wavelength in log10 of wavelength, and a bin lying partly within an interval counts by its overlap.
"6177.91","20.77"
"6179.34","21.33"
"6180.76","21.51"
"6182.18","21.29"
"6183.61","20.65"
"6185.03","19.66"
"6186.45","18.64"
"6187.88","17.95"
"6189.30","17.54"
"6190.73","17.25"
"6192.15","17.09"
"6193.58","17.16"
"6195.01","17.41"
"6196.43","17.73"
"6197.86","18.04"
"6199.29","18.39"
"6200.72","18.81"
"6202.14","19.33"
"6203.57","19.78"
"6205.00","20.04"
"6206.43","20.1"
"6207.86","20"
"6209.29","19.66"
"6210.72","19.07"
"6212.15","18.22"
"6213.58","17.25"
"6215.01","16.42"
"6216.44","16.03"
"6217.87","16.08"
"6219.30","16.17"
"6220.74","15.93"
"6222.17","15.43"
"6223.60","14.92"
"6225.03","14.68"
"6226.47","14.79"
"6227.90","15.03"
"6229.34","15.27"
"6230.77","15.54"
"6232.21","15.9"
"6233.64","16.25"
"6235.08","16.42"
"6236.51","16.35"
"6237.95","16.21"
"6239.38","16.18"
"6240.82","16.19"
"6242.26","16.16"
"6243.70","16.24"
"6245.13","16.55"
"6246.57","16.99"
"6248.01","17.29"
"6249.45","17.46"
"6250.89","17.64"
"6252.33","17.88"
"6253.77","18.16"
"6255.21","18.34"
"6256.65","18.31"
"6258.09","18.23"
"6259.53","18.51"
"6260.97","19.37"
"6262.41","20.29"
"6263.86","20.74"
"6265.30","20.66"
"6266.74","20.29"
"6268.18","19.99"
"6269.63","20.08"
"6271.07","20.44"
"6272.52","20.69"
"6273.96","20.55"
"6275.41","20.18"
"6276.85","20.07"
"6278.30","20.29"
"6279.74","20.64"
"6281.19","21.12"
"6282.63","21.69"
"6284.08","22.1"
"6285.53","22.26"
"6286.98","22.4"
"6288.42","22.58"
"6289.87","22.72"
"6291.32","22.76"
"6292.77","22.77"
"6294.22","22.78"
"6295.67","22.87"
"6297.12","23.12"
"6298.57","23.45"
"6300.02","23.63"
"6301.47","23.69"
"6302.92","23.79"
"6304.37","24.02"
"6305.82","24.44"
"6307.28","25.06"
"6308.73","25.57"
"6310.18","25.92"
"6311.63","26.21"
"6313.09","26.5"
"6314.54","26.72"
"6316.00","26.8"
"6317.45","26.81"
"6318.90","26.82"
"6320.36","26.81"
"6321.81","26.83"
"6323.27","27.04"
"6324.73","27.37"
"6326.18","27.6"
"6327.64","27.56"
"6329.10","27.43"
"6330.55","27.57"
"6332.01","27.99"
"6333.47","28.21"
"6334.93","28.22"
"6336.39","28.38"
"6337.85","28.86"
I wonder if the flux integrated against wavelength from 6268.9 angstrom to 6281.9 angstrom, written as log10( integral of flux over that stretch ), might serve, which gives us 2.42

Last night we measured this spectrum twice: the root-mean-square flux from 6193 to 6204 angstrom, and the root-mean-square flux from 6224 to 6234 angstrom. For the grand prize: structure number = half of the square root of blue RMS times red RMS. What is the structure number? 8.4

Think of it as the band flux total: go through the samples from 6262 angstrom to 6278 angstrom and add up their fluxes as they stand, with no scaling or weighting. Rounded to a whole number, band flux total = 224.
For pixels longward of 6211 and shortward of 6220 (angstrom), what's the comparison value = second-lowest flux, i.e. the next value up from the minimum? 16.08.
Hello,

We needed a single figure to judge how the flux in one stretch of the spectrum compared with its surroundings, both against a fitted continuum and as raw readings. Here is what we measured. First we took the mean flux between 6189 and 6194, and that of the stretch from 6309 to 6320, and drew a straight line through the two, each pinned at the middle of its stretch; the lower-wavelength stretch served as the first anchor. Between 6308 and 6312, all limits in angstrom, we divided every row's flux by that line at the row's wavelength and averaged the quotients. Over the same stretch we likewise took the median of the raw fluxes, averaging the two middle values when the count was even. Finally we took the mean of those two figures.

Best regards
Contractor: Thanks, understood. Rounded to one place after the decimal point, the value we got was 13.5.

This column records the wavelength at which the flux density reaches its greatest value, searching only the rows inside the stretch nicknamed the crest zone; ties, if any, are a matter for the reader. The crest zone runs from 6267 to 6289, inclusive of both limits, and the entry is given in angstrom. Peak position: 6288.42 angstrom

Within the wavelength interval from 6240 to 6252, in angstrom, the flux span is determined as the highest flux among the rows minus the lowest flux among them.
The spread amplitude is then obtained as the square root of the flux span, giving 1.2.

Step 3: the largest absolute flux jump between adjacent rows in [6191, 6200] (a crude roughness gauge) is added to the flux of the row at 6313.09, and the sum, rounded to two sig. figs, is 27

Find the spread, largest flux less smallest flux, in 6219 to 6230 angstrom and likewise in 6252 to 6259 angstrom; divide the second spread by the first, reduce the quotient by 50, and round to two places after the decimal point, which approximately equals -49.69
